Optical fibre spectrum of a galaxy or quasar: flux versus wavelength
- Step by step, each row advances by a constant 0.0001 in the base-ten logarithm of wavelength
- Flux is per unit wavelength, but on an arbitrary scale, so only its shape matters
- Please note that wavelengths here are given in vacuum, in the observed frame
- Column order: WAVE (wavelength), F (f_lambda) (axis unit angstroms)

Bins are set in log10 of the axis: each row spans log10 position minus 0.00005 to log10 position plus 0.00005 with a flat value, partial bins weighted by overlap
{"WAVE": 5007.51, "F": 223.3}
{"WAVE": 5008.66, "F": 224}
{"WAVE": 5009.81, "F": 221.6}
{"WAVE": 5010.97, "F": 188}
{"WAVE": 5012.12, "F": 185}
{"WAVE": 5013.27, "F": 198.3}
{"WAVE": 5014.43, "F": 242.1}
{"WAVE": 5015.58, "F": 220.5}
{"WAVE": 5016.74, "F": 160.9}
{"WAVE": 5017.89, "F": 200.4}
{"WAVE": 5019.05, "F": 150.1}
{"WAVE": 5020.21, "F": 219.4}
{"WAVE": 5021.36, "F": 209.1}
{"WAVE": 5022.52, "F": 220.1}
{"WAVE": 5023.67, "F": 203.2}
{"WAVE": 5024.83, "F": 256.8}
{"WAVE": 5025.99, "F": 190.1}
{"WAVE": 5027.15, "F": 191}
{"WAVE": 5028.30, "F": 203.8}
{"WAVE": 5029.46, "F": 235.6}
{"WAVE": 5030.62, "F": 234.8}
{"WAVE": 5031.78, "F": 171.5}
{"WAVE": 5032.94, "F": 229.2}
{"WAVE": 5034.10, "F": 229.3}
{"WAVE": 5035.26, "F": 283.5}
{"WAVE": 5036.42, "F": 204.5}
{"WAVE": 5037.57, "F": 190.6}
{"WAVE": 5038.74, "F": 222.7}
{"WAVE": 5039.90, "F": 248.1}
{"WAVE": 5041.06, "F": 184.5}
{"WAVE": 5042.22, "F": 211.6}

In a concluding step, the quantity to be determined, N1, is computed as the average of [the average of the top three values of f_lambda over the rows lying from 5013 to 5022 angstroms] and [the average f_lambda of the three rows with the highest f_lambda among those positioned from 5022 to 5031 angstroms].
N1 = 235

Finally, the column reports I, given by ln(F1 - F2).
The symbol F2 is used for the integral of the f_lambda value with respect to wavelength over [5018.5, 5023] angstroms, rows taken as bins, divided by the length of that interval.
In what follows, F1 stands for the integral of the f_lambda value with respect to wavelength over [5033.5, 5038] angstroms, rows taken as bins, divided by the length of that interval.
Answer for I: 3.4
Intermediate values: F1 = 229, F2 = 199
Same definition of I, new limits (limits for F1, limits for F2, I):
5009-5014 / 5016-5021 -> 2.8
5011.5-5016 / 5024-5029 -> -0.3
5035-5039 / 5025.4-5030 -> 2.8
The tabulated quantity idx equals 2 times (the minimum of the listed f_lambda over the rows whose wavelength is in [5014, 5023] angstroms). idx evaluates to 300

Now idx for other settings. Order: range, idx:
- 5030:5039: 343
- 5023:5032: 343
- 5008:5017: 322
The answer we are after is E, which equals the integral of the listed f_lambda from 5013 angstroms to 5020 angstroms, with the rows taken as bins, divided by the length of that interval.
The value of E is 196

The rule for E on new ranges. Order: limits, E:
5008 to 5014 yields 205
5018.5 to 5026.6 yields 207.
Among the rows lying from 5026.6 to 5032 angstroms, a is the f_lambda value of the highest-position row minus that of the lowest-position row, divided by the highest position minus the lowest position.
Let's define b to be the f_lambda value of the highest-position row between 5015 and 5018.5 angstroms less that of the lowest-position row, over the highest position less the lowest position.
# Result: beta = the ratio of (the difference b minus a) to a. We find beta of 1.1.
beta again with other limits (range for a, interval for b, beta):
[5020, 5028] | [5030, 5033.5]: -0.4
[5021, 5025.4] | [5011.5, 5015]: 0.8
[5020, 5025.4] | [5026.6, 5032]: -1.5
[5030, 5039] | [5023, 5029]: -1.1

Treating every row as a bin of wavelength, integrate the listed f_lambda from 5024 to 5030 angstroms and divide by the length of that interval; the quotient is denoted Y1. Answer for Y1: 215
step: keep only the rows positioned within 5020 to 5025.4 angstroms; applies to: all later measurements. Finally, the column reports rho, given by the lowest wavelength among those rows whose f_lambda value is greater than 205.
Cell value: 5020.21 angstroms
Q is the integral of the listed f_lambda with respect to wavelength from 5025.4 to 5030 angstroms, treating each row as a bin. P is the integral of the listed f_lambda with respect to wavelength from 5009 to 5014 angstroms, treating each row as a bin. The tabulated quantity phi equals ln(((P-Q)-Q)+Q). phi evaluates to 4.1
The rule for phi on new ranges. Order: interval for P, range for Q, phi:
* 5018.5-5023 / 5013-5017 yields 4.1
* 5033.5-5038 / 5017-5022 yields 4.2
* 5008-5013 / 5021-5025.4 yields 3.8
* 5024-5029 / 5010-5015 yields 3.4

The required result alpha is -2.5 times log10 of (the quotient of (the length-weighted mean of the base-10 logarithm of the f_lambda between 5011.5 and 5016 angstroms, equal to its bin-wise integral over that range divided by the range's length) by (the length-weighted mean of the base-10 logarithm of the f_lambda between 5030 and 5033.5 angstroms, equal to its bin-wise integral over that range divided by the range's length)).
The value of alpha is -0.003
